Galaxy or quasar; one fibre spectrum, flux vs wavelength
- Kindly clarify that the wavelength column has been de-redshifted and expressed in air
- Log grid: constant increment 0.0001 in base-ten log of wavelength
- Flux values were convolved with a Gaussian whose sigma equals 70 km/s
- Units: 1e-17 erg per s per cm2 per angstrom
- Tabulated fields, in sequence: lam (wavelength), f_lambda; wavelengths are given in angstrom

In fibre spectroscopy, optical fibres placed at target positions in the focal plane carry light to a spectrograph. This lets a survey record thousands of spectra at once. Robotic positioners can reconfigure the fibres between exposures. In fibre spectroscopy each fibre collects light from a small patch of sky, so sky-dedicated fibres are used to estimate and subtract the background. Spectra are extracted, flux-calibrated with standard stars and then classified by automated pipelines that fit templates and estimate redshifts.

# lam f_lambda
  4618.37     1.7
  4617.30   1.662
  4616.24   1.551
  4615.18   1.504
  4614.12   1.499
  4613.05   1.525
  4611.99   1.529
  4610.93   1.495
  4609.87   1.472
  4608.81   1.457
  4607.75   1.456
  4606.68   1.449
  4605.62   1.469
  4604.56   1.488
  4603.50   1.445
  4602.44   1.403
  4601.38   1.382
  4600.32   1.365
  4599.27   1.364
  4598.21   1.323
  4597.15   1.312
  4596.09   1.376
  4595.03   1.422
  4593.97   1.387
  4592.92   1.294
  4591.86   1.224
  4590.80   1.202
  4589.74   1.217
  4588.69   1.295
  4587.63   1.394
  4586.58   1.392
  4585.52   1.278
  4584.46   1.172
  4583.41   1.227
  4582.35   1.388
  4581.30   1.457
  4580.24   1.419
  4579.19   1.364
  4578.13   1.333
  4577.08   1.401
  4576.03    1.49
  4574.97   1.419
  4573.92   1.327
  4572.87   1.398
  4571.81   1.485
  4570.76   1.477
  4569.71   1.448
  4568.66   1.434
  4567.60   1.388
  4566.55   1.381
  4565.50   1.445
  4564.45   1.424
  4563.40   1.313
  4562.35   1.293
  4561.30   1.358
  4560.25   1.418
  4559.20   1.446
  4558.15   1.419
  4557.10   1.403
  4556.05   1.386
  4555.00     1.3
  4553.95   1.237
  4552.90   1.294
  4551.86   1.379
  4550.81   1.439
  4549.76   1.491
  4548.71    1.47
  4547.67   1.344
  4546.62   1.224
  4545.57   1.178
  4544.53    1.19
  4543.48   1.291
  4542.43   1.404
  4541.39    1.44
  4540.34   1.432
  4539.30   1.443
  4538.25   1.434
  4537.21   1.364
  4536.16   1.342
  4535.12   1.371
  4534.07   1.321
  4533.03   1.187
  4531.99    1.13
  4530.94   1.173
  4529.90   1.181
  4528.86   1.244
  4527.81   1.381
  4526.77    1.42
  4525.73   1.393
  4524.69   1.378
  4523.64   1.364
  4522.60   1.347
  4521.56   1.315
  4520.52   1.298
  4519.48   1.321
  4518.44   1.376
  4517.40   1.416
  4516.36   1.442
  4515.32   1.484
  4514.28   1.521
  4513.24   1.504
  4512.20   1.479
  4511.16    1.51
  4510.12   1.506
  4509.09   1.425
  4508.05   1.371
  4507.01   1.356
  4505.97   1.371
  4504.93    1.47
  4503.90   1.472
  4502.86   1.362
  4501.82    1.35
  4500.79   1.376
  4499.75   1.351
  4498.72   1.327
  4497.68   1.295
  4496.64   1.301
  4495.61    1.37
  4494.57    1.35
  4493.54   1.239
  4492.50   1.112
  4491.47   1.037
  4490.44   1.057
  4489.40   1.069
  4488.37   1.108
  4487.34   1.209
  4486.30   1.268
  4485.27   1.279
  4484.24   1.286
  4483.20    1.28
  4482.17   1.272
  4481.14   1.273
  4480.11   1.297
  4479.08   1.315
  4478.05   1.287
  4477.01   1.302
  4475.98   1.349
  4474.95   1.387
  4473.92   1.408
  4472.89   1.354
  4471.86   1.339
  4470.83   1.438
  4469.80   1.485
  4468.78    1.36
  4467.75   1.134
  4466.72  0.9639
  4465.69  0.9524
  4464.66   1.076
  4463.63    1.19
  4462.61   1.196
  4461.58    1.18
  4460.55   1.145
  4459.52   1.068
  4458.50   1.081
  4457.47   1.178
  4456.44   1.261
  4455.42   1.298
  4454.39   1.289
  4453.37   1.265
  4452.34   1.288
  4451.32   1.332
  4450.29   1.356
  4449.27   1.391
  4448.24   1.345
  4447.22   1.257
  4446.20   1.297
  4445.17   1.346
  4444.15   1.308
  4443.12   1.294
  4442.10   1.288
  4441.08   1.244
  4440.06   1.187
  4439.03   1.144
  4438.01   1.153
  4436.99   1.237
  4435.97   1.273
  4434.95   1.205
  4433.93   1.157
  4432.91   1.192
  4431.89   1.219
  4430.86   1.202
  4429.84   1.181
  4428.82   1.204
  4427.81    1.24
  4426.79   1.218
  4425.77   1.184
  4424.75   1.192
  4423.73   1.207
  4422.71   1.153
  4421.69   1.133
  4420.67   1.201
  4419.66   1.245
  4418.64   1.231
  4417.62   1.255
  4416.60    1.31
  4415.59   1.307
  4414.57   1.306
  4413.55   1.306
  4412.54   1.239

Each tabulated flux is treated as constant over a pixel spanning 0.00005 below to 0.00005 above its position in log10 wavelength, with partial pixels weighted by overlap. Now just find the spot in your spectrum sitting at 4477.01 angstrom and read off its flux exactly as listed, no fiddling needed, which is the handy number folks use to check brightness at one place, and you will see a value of 1.302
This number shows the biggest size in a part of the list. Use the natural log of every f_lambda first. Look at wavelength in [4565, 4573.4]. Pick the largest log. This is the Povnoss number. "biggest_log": 0.40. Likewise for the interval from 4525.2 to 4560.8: 0.40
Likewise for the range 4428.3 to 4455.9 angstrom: 0.33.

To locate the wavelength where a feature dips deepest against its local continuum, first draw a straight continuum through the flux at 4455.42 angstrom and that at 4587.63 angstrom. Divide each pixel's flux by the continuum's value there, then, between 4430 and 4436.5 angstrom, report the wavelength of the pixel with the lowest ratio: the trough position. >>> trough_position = 4433.93 angstrom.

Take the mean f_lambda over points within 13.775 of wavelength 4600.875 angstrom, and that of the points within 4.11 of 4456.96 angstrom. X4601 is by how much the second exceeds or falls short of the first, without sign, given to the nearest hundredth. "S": 0.20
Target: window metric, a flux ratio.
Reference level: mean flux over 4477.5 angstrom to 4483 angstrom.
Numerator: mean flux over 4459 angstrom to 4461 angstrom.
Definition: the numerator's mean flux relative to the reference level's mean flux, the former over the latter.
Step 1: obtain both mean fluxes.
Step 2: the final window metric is 0.859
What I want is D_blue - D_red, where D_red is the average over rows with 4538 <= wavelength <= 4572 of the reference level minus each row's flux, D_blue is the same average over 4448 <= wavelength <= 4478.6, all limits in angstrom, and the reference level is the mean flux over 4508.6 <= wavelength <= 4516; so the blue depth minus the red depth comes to 0.12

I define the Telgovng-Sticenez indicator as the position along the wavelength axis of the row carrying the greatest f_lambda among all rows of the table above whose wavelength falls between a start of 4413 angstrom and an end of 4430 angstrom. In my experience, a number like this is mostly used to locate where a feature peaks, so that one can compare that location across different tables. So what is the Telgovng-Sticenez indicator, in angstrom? 4416.60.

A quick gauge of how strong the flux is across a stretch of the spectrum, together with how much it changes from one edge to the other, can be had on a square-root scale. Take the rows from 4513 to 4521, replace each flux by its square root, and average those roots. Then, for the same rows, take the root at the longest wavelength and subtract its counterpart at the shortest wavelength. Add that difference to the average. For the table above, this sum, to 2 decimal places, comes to 1.10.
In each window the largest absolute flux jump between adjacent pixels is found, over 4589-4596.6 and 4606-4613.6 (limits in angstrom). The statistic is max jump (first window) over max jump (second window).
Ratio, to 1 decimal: 2.7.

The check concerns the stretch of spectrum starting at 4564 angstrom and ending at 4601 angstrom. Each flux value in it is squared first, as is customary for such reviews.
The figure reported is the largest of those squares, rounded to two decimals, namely 2.22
